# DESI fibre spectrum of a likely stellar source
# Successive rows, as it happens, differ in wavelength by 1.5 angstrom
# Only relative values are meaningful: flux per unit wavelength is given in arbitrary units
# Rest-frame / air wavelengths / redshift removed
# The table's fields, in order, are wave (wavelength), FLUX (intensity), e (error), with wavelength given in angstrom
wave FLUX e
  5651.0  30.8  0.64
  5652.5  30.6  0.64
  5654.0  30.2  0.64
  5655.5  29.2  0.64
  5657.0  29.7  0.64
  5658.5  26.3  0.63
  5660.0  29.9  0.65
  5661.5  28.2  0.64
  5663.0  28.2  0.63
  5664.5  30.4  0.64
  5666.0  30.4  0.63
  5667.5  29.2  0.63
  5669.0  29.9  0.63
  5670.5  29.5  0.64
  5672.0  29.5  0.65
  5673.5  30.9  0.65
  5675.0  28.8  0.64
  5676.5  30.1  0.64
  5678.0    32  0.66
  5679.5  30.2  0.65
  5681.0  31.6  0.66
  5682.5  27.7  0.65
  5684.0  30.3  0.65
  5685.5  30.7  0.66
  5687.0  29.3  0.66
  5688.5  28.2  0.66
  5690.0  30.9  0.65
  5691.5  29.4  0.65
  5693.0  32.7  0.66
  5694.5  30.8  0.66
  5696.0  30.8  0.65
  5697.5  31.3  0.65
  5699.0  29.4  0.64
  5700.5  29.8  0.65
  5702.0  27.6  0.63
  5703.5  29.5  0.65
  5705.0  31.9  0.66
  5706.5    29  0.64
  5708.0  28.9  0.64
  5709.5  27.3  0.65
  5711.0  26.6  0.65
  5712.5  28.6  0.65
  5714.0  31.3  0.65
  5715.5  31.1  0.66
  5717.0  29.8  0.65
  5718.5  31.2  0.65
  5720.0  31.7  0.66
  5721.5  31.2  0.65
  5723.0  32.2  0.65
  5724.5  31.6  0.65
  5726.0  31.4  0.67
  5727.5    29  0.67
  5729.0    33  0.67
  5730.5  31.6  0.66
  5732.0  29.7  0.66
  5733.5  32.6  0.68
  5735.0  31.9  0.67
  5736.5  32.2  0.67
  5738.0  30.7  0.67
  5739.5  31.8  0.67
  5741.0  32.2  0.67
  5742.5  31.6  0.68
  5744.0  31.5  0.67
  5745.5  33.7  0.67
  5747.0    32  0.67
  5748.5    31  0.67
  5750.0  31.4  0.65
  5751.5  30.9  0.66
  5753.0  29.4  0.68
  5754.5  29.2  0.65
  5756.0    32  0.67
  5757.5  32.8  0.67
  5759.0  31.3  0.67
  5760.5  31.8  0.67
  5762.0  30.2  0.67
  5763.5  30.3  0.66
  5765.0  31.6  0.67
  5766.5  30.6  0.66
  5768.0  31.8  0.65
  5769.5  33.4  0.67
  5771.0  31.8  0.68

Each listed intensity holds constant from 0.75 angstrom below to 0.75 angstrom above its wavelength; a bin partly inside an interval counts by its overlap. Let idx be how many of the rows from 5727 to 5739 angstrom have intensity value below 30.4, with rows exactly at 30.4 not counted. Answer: 2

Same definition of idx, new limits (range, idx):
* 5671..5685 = 6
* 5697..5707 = 5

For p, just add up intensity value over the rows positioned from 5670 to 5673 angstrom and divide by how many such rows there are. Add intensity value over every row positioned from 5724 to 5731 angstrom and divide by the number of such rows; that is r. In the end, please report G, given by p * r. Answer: 924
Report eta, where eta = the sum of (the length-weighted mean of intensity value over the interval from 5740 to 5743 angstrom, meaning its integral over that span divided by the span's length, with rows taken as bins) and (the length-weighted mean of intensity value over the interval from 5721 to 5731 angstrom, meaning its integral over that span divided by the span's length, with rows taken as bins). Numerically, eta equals 63.3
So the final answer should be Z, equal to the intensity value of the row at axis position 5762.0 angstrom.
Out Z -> 30.2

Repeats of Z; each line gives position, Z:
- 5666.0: 30.4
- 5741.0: 32.2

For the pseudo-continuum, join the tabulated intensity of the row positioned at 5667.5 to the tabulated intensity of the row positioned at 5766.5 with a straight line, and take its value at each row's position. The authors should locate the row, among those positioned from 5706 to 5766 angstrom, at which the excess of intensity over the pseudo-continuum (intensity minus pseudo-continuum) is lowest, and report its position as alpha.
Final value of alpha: 5711.0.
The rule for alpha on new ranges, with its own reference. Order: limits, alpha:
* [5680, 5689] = 5682.5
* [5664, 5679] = 5675.0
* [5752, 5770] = 5754.5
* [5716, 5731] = 5727.5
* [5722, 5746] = 5727.5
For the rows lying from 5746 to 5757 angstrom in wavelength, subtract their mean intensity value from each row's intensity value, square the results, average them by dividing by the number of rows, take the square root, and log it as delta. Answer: 1.1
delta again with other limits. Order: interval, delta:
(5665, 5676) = 0.7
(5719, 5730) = 1.1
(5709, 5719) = 1.8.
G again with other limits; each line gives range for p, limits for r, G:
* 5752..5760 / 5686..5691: 912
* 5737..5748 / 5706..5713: 897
